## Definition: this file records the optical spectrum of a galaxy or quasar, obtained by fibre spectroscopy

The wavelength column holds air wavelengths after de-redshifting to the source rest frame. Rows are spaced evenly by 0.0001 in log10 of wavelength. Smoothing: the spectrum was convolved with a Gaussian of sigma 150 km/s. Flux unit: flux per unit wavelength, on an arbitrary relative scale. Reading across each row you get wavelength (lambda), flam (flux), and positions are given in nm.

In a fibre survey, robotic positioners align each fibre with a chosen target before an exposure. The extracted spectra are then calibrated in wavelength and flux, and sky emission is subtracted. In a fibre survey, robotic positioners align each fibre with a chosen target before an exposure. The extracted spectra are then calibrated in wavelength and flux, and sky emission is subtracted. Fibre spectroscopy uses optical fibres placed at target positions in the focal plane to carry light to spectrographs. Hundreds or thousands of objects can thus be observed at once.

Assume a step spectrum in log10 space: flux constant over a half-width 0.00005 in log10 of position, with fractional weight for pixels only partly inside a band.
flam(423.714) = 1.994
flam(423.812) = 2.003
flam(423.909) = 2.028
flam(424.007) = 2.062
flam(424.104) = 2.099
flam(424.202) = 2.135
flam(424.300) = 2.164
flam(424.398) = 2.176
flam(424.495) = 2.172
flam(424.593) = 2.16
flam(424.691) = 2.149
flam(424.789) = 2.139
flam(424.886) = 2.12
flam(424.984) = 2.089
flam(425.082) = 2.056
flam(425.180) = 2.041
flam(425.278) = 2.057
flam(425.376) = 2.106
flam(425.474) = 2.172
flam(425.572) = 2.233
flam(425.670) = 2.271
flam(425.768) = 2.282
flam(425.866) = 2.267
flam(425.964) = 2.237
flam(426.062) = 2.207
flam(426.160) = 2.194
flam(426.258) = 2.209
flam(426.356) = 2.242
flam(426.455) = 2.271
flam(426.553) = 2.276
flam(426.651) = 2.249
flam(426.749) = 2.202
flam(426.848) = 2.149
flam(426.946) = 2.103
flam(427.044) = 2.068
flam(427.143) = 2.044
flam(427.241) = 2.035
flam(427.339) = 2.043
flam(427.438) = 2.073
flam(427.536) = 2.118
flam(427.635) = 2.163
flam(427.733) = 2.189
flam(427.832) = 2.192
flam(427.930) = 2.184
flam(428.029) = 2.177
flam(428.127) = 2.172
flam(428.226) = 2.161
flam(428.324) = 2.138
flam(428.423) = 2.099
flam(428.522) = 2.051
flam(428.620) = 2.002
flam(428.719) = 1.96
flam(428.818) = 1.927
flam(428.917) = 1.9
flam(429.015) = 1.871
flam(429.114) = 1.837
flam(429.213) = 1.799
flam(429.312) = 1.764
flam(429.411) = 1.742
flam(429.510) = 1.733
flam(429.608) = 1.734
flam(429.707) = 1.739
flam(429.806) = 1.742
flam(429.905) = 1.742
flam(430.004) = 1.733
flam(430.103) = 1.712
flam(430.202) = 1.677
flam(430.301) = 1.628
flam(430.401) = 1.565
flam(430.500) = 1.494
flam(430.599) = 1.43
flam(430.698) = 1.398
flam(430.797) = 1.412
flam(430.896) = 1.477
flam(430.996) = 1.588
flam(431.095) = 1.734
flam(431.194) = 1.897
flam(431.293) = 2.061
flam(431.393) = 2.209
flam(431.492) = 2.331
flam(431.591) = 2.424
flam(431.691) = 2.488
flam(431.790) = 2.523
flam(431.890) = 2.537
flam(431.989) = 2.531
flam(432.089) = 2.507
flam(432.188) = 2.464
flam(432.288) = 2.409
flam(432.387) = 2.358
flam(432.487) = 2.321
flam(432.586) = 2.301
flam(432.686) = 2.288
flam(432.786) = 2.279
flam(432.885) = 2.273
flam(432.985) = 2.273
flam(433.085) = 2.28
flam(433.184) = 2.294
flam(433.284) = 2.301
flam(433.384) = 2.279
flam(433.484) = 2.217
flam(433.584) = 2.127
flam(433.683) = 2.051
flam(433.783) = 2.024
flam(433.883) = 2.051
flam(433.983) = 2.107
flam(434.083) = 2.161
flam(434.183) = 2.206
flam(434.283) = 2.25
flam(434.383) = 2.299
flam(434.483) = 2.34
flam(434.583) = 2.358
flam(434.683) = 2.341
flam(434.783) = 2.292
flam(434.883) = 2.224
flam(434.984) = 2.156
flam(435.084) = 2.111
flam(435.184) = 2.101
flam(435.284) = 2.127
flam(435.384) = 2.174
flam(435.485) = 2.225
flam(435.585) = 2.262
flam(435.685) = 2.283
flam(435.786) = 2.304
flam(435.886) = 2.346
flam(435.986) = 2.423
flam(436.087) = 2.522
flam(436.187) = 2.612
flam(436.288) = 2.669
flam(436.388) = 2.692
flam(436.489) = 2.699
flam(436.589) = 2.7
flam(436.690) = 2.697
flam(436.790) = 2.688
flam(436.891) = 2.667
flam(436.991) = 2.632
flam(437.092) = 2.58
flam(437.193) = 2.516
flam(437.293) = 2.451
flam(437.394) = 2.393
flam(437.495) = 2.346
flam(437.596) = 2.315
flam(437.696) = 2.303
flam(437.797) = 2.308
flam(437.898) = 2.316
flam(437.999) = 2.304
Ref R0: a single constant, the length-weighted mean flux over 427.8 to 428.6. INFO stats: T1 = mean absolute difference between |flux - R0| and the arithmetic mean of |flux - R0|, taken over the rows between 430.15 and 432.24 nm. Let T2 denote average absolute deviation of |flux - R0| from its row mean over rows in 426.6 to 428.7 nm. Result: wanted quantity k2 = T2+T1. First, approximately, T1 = 0.16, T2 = 0.032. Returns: 0.20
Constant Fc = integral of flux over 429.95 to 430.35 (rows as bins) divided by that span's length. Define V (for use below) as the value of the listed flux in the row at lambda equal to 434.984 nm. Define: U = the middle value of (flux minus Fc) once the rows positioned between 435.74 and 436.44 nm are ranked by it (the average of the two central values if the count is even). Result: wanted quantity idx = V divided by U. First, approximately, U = 0.83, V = 2.156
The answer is 3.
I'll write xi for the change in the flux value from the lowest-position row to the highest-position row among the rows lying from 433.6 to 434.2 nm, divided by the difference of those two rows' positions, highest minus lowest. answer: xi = 0.31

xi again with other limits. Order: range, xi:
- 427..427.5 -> 0.01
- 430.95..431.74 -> 1.29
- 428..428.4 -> -0.13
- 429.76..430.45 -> -0.30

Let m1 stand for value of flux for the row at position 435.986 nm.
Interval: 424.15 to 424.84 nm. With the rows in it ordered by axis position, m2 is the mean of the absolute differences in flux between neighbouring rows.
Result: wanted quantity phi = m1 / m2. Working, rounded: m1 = 2.423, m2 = 0.01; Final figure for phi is 186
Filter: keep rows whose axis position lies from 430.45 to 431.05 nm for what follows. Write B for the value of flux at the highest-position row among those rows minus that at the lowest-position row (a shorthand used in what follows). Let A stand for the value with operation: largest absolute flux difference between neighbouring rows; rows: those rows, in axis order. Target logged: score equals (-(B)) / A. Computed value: -1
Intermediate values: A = 0.11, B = 0.09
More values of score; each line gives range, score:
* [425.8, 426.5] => 0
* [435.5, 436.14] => -3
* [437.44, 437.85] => 1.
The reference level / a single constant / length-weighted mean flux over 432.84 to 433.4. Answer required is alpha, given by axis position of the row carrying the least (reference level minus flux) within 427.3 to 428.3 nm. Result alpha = 427.832 nm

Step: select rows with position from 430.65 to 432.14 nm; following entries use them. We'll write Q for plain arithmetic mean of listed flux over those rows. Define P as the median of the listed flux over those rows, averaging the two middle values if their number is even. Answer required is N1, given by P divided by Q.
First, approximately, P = 2.21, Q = 2.07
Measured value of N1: 1.06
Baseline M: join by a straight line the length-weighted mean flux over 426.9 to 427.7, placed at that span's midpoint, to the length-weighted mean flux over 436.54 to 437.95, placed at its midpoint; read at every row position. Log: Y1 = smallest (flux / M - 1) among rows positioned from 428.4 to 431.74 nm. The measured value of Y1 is -0.37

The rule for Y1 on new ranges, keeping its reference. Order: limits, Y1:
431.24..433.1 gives -0.08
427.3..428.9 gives -0.10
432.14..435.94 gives -0.14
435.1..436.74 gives -0.13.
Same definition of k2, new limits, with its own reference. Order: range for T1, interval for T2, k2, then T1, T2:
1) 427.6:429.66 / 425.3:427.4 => 0.17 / 0.13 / 0.032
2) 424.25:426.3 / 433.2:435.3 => 0.09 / 0.04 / 0.055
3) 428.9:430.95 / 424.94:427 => 0.16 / 0.12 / 0.032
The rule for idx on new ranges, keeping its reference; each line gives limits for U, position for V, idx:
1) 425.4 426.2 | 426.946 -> 4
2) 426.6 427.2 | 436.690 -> 6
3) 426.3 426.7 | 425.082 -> 4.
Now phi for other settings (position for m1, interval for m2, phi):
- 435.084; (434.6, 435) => 34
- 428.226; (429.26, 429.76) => 234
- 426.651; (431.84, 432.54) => 62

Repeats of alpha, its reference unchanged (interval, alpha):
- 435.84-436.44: 436.388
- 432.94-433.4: 433.284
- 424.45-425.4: 424.495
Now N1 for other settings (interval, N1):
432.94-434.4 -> 1.01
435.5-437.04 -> 1.03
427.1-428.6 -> 1.01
